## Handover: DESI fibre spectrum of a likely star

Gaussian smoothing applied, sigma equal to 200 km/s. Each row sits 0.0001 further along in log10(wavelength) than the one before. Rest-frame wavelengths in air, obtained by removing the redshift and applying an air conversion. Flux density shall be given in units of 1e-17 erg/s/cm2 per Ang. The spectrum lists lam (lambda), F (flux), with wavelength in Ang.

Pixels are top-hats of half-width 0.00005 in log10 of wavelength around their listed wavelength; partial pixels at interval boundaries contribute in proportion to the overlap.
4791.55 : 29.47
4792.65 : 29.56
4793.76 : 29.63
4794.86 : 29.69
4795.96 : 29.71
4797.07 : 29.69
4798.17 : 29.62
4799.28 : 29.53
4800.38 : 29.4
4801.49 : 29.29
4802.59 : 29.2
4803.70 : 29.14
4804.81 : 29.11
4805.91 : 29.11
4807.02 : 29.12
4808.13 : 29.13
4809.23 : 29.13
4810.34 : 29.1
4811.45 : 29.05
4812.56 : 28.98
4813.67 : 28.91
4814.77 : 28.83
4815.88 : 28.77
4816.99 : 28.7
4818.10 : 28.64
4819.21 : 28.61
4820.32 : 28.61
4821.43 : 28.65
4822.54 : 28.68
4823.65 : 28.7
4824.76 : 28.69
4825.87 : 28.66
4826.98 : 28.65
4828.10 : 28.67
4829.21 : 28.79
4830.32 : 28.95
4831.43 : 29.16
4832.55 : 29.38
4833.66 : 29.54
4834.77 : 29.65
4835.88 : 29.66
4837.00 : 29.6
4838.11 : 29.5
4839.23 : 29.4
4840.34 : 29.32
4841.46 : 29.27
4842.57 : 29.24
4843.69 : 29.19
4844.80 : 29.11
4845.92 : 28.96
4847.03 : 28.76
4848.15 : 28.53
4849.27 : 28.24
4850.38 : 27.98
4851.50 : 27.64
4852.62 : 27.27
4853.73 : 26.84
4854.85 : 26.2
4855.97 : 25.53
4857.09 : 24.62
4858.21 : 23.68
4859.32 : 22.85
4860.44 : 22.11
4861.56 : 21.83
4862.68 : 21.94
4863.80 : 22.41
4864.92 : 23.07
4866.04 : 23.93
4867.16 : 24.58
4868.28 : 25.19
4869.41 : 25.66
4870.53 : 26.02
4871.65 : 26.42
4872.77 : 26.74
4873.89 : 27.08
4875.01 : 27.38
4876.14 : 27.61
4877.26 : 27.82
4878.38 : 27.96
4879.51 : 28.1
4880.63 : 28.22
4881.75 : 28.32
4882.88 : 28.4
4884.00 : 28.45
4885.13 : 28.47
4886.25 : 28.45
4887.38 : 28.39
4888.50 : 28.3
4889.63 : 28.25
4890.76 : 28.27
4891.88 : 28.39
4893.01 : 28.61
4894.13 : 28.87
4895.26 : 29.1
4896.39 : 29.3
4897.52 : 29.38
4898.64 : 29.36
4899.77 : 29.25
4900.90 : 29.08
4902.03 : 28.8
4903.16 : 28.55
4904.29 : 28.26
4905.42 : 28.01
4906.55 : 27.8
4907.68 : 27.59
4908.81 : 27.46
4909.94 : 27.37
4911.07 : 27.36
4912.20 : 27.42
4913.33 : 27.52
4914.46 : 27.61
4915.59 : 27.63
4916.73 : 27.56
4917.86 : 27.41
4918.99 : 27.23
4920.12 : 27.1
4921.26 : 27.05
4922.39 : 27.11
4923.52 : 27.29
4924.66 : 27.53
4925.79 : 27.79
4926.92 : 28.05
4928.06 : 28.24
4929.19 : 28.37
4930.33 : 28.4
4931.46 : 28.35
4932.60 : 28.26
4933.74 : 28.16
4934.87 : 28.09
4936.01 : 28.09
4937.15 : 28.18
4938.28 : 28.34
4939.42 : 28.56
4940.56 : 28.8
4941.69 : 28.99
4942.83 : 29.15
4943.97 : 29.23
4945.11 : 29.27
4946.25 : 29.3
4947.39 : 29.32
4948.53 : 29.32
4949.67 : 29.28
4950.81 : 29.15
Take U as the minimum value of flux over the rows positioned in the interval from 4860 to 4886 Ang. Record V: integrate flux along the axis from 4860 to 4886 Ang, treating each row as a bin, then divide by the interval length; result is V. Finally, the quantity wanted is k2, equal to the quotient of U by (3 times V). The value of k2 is 0.279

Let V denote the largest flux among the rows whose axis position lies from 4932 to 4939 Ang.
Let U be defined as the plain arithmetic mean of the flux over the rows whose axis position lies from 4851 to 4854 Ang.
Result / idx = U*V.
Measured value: 772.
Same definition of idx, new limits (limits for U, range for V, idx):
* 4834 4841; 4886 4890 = 840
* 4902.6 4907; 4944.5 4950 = 826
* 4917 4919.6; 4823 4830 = 787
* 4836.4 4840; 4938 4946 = 863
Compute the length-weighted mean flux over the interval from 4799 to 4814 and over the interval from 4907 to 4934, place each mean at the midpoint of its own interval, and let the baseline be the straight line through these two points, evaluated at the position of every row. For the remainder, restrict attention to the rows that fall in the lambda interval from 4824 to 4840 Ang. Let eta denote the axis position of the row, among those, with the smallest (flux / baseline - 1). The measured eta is 4825.87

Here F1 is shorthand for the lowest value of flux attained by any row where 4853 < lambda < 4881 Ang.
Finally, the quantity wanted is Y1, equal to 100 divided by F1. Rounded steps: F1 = 21.83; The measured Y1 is 4.58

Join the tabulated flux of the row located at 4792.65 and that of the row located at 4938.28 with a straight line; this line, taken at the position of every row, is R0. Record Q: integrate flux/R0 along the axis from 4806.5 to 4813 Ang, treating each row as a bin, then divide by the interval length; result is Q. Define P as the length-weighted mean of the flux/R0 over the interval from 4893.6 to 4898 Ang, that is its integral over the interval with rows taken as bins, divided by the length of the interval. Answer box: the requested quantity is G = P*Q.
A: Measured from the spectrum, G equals 1.00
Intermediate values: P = 1.01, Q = 0.988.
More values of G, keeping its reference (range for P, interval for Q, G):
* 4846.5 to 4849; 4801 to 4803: 0.97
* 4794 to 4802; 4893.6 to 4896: 1.01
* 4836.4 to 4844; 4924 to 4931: 0.99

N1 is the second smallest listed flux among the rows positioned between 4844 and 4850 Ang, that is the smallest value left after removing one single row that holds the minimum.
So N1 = 28.53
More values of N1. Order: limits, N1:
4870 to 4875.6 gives 26.42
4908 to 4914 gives 27.37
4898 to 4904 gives 28.8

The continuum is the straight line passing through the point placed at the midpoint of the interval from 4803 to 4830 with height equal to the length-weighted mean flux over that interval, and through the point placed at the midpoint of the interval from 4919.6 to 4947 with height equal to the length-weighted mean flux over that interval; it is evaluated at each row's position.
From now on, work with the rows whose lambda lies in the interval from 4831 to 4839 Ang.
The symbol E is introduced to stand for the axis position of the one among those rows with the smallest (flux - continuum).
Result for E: 4831.43 Ang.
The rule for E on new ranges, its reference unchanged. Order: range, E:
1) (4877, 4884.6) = 4877.26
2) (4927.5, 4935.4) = 4934.87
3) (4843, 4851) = 4850.38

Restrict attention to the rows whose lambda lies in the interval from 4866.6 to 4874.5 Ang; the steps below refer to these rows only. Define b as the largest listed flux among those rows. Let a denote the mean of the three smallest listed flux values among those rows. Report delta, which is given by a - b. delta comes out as -1.9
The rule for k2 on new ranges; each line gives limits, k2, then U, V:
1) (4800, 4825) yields 0.330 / 28.61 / 28.9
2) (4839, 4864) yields 0.274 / 21.83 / 26.6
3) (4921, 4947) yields 0.318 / 27.05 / 28.3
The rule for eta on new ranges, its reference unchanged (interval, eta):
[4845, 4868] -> 4861.56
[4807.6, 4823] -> 4819.21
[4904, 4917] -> 4909.94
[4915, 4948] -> 4921.26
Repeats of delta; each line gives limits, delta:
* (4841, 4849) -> -0.5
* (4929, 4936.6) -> -0.3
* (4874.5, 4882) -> -0.7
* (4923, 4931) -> -0.9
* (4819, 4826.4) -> -0.1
